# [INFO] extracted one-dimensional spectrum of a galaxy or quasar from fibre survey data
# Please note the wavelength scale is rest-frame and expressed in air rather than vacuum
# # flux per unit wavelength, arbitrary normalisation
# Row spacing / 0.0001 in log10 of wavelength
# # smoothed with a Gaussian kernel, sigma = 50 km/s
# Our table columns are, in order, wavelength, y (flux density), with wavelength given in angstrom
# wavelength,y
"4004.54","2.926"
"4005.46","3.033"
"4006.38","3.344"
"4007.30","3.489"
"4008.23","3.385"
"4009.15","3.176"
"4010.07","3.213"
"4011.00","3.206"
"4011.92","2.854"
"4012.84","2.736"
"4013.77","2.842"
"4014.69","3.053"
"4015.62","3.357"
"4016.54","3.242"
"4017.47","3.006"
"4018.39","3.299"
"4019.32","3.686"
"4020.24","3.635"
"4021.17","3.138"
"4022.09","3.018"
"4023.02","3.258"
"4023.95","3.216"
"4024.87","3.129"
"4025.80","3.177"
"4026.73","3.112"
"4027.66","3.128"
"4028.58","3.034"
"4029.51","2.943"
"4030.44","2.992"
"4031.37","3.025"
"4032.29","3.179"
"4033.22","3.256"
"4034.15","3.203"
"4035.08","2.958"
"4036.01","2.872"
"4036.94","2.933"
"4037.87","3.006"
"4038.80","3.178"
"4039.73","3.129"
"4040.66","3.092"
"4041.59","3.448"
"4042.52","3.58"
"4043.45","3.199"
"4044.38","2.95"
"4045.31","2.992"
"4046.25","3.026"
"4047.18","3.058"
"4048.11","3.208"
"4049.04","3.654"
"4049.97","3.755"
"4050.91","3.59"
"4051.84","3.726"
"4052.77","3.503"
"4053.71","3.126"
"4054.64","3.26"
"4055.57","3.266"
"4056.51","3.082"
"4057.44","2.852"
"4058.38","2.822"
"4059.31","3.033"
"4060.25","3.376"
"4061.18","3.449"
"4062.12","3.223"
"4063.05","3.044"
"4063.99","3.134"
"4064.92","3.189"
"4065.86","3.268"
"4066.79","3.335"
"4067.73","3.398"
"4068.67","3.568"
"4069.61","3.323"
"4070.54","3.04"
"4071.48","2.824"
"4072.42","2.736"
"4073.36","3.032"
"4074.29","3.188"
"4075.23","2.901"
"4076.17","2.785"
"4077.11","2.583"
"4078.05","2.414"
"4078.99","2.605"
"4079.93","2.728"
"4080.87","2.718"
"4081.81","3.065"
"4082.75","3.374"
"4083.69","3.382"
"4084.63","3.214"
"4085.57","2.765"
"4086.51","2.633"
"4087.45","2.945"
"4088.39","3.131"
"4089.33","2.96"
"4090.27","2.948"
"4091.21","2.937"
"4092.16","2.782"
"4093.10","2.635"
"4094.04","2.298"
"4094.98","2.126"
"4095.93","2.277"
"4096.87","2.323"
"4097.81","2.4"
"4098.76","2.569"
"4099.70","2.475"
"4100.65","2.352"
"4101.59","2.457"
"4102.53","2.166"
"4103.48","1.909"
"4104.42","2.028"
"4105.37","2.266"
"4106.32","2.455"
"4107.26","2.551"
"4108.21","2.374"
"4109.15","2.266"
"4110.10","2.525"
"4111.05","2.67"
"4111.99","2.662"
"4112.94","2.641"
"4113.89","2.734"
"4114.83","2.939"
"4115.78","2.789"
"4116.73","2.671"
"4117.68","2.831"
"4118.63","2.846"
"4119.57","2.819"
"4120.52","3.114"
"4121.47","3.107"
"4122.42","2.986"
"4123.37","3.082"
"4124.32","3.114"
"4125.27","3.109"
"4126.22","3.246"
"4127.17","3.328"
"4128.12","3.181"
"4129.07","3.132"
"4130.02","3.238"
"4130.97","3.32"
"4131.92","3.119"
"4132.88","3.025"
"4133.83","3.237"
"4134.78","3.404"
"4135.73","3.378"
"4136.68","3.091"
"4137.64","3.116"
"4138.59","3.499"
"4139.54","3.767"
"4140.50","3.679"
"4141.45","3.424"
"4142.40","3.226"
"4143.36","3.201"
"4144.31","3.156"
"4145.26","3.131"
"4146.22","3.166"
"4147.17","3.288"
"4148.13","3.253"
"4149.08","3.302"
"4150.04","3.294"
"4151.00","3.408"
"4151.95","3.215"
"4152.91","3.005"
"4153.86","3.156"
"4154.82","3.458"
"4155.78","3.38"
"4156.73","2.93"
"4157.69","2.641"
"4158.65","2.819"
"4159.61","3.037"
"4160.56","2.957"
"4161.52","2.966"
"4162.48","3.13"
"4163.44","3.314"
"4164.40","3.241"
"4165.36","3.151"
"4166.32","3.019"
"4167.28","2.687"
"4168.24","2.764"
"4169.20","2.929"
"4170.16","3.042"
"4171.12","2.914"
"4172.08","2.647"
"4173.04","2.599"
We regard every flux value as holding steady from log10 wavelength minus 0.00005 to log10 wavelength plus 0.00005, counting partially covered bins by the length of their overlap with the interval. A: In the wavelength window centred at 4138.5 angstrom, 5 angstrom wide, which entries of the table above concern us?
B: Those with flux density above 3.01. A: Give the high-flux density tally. 5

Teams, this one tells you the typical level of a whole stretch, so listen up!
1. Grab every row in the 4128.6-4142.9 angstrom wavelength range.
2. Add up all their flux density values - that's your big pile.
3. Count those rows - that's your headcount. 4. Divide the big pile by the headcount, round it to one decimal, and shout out 3.3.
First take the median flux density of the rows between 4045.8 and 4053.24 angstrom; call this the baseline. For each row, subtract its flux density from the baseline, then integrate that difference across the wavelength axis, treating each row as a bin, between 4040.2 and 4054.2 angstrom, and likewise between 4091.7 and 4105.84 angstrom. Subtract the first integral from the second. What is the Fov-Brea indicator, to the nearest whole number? 14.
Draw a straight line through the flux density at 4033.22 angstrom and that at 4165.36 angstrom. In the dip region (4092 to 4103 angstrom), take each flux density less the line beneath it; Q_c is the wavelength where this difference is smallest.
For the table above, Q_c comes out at 4094.98 angstrom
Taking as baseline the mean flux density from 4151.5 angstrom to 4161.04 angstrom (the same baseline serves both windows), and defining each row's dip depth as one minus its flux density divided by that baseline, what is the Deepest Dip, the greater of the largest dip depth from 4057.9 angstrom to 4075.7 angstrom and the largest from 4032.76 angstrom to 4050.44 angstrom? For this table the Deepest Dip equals 0.11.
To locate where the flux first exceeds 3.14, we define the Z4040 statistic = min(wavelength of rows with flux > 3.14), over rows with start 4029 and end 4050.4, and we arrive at 4032.29 angstrom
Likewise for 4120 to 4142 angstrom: 4126.22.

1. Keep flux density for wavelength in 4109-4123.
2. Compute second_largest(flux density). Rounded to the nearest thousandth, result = 3.107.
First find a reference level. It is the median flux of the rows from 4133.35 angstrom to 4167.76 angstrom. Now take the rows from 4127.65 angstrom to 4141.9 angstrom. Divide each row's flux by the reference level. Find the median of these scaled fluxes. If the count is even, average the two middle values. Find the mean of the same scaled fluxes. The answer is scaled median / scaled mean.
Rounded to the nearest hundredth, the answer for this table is 0.98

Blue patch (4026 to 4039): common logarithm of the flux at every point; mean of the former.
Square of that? 0.235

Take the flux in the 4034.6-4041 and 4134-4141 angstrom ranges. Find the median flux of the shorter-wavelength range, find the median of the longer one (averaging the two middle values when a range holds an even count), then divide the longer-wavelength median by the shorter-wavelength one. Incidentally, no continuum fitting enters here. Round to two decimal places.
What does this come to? 1.13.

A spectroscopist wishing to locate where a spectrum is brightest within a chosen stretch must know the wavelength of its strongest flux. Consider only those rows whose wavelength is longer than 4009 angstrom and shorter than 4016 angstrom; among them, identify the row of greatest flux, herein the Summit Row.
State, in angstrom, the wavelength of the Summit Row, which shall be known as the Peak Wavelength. 4015.62 angstrom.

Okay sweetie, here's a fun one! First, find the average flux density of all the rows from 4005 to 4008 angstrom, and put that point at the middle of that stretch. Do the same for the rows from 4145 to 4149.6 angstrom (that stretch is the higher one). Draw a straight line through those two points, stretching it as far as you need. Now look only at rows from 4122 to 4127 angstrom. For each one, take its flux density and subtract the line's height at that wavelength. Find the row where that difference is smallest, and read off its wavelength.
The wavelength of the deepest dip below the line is 4122.42 angstrom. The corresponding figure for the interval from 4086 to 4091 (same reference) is 4086.51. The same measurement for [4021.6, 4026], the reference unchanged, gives 4022.09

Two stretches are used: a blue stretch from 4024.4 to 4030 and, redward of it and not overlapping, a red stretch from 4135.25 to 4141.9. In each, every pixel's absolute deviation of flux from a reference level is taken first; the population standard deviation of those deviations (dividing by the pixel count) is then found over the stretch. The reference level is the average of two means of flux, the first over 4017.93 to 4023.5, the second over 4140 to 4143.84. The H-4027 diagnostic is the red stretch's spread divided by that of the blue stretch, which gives 1.7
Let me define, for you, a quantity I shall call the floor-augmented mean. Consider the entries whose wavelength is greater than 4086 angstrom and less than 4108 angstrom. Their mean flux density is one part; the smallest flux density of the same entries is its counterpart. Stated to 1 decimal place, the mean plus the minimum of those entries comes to 4.4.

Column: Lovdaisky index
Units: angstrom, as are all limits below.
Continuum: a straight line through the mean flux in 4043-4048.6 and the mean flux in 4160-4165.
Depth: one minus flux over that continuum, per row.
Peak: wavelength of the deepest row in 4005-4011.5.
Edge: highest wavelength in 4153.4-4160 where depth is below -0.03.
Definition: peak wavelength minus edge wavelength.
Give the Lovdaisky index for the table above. -150.3 angstrom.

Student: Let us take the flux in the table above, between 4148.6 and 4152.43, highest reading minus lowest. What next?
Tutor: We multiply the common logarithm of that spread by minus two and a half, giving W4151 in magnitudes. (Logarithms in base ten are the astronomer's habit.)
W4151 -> 1.8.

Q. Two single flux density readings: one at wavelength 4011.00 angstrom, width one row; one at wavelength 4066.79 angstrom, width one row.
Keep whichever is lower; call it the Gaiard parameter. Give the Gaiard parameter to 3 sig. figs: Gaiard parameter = 3.21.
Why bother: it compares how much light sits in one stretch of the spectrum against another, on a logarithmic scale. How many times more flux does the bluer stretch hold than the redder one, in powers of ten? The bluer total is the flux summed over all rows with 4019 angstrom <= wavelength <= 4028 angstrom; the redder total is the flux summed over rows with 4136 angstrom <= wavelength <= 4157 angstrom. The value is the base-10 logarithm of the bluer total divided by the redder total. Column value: -0.35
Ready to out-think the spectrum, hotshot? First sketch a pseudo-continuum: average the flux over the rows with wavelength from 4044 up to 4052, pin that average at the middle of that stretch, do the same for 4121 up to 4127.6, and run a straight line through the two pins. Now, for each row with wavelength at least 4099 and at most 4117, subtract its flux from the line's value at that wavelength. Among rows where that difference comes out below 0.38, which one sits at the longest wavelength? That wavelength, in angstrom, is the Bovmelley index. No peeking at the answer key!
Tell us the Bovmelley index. 4115.78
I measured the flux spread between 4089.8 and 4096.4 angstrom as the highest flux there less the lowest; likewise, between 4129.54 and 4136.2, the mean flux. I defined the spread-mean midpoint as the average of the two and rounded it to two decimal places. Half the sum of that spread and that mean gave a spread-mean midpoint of 2.03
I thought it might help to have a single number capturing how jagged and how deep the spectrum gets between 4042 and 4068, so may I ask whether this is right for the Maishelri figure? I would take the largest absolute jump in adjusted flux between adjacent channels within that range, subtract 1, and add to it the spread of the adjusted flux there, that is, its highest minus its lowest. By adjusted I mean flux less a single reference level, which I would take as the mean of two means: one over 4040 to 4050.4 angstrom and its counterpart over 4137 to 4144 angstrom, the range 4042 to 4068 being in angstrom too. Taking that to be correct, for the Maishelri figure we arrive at 0.4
